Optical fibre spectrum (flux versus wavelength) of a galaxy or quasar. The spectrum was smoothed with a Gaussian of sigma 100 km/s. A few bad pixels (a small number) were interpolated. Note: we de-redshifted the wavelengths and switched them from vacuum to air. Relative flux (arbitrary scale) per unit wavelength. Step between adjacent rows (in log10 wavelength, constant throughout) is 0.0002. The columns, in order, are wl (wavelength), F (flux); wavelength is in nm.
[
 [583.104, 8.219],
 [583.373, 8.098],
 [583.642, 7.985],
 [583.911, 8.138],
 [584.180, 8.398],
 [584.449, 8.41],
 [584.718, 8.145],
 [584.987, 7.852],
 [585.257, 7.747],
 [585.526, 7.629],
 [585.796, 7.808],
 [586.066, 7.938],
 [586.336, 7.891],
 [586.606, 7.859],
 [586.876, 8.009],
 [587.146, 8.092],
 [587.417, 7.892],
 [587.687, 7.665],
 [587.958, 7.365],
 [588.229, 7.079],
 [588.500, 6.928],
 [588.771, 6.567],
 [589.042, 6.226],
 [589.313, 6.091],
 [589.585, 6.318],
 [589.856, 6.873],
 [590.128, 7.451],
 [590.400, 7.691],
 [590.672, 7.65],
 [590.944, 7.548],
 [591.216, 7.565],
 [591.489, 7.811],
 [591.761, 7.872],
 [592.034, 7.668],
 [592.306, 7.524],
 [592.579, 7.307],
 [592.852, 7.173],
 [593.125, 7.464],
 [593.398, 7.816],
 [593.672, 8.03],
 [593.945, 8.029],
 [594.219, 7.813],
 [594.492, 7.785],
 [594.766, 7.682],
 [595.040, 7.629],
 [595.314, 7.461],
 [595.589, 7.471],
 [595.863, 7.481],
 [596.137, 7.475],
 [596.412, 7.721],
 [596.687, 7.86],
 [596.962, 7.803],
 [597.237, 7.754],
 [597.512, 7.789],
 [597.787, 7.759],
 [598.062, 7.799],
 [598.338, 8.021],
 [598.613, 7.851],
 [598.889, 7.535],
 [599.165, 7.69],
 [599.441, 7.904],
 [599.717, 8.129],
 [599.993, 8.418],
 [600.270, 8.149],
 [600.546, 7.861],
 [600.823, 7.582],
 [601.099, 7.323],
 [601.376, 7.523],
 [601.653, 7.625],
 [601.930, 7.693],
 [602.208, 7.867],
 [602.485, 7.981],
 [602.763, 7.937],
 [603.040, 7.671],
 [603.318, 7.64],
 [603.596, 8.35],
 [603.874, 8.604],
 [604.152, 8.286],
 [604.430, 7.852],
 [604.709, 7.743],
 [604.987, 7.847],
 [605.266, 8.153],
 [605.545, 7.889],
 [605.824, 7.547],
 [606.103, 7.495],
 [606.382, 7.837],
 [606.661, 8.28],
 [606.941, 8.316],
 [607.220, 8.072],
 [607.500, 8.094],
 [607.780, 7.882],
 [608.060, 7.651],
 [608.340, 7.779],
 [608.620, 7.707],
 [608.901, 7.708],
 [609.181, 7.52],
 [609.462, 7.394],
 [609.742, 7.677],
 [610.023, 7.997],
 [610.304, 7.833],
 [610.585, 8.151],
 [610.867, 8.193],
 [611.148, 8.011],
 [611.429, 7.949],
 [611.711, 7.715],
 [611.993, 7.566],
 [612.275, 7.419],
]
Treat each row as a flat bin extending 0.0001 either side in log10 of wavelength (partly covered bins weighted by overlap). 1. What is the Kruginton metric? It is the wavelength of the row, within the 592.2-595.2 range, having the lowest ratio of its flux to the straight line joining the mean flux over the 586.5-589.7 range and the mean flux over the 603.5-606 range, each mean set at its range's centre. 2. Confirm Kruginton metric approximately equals 592.852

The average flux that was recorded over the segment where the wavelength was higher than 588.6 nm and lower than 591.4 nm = 7.0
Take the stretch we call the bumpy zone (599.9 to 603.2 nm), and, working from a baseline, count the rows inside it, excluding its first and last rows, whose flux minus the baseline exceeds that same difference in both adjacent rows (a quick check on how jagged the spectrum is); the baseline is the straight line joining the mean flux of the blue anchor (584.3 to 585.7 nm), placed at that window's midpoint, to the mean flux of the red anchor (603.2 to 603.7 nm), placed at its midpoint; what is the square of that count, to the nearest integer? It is 1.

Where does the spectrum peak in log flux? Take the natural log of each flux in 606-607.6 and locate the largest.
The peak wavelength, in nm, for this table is 606.941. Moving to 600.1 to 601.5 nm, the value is 600.270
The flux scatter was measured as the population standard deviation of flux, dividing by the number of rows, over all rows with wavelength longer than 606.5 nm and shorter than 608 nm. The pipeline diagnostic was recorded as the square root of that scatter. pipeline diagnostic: 0.40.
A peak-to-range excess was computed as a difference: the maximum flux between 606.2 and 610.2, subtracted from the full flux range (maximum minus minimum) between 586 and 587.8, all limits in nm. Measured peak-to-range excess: -7.9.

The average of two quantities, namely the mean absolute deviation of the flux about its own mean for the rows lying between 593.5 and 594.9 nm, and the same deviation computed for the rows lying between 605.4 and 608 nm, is 0.18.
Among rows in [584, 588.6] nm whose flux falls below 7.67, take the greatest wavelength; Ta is 588.500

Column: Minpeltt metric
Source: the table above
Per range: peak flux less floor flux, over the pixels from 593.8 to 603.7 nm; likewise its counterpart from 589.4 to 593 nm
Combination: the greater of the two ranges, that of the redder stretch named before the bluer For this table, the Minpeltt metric 1.6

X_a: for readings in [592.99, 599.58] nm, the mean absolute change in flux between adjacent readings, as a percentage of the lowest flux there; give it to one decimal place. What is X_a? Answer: 1.7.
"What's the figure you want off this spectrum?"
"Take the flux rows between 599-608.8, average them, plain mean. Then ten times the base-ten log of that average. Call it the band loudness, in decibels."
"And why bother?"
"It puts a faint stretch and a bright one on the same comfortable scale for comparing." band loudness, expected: 8.97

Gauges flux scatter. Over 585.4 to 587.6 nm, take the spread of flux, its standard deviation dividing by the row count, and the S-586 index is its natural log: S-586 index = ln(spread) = -2.0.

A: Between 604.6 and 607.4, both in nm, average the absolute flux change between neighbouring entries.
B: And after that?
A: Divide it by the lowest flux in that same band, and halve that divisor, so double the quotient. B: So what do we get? 0.06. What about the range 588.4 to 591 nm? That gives 0.09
